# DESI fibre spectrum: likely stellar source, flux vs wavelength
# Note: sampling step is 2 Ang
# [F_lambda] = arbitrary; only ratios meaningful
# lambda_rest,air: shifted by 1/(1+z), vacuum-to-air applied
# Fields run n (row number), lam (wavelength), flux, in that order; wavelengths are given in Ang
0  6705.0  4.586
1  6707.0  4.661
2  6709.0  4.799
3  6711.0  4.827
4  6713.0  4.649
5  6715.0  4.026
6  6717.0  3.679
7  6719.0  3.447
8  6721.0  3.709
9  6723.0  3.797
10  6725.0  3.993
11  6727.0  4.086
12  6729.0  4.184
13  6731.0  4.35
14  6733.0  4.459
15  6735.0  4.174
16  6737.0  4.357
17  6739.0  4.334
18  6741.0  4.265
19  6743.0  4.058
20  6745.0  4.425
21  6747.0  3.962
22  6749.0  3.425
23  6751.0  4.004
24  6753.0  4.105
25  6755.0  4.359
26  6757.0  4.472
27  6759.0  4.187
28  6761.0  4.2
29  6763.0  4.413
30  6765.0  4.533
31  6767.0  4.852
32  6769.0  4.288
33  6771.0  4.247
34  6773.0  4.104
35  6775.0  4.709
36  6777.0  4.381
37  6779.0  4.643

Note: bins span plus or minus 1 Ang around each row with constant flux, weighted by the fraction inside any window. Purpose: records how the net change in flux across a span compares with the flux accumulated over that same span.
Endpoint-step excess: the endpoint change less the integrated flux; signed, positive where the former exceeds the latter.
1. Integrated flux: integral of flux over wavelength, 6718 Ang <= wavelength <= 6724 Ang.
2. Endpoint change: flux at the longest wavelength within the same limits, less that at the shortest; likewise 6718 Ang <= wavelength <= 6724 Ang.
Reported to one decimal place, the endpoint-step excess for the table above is -21.6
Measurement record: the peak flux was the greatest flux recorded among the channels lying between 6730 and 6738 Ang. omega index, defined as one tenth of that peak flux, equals 0.45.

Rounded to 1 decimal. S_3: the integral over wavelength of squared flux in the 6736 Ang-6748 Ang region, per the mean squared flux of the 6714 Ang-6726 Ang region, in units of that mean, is 15.1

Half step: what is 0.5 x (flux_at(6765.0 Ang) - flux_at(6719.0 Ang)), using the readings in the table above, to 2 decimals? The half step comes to 0.54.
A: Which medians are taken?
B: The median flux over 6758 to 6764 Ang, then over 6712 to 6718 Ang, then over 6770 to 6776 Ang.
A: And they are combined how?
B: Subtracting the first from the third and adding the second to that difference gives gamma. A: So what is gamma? 4.1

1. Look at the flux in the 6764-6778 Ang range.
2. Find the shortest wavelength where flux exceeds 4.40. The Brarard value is 6765.0 Ang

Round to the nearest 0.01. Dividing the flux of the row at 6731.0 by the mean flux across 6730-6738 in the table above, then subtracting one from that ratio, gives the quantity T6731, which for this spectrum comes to 0.00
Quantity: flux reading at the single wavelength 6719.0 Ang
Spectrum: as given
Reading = 3.447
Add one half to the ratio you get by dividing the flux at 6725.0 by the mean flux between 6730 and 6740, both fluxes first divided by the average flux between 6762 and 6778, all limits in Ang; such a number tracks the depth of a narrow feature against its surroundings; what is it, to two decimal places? 1.42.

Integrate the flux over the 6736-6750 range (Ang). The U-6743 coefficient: 58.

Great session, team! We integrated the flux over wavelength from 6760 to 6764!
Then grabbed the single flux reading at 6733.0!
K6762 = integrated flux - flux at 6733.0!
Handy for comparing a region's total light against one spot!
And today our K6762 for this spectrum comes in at 13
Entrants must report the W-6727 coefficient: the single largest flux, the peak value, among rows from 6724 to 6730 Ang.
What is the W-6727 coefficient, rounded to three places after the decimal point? 4.184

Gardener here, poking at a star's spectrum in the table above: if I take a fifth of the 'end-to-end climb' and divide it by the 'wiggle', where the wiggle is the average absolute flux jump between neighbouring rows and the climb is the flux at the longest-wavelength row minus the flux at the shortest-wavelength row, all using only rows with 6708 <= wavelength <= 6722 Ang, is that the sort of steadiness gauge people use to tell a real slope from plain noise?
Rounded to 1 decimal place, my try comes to -0.8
